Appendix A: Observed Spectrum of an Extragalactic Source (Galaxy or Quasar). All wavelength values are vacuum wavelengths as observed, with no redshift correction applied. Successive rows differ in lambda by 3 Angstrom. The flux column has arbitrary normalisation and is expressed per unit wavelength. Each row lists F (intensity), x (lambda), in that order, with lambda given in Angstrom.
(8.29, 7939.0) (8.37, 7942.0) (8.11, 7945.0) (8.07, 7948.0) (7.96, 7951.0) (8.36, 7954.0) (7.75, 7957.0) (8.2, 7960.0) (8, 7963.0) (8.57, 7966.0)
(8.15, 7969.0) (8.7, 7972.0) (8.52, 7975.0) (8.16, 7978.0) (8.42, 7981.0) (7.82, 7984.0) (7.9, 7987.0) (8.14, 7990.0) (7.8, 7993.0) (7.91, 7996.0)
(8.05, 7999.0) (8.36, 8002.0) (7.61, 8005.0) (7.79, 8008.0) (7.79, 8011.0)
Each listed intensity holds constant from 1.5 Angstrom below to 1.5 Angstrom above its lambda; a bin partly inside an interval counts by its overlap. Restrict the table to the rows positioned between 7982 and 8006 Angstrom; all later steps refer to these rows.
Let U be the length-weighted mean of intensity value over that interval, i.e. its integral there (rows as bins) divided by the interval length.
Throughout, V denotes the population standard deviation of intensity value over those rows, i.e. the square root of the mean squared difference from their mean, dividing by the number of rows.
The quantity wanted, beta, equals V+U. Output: 8.18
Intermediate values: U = 8.0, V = 0.216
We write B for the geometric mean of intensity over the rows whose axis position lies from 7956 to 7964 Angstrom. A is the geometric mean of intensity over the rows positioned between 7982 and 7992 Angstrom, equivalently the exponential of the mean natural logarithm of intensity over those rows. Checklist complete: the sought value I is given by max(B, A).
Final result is 7.98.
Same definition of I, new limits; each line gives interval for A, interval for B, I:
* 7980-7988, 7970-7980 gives 8.46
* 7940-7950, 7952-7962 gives 8.18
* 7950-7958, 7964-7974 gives 8.47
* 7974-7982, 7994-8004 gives 8.37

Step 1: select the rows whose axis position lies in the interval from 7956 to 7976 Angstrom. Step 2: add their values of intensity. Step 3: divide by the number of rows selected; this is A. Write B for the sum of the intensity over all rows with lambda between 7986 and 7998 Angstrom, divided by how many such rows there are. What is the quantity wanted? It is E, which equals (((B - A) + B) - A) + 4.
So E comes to 3.3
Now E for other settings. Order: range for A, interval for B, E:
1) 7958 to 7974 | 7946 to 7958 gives 3.4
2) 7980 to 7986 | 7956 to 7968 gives 4.0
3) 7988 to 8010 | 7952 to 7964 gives 4.3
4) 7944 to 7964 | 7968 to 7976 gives 4.8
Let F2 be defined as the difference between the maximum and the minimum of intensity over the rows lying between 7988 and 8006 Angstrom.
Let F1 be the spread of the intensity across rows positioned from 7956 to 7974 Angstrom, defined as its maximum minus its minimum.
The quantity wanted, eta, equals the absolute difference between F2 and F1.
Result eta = 0.200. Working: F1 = 0.95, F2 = 0.75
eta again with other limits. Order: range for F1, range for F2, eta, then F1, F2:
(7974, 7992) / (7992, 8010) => 0.050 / 0.70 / 0.75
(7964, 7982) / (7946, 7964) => 0.060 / 0.55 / 0.61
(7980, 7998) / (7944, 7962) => 0.010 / 0.62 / 0.61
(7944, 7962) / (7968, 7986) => 0.270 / 0.61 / 0.88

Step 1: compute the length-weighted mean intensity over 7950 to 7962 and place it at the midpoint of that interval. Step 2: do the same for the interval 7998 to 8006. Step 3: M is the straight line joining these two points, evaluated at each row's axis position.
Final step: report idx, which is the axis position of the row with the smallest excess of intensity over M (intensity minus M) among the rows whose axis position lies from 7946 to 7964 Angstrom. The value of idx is 7957.0 Angstrom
